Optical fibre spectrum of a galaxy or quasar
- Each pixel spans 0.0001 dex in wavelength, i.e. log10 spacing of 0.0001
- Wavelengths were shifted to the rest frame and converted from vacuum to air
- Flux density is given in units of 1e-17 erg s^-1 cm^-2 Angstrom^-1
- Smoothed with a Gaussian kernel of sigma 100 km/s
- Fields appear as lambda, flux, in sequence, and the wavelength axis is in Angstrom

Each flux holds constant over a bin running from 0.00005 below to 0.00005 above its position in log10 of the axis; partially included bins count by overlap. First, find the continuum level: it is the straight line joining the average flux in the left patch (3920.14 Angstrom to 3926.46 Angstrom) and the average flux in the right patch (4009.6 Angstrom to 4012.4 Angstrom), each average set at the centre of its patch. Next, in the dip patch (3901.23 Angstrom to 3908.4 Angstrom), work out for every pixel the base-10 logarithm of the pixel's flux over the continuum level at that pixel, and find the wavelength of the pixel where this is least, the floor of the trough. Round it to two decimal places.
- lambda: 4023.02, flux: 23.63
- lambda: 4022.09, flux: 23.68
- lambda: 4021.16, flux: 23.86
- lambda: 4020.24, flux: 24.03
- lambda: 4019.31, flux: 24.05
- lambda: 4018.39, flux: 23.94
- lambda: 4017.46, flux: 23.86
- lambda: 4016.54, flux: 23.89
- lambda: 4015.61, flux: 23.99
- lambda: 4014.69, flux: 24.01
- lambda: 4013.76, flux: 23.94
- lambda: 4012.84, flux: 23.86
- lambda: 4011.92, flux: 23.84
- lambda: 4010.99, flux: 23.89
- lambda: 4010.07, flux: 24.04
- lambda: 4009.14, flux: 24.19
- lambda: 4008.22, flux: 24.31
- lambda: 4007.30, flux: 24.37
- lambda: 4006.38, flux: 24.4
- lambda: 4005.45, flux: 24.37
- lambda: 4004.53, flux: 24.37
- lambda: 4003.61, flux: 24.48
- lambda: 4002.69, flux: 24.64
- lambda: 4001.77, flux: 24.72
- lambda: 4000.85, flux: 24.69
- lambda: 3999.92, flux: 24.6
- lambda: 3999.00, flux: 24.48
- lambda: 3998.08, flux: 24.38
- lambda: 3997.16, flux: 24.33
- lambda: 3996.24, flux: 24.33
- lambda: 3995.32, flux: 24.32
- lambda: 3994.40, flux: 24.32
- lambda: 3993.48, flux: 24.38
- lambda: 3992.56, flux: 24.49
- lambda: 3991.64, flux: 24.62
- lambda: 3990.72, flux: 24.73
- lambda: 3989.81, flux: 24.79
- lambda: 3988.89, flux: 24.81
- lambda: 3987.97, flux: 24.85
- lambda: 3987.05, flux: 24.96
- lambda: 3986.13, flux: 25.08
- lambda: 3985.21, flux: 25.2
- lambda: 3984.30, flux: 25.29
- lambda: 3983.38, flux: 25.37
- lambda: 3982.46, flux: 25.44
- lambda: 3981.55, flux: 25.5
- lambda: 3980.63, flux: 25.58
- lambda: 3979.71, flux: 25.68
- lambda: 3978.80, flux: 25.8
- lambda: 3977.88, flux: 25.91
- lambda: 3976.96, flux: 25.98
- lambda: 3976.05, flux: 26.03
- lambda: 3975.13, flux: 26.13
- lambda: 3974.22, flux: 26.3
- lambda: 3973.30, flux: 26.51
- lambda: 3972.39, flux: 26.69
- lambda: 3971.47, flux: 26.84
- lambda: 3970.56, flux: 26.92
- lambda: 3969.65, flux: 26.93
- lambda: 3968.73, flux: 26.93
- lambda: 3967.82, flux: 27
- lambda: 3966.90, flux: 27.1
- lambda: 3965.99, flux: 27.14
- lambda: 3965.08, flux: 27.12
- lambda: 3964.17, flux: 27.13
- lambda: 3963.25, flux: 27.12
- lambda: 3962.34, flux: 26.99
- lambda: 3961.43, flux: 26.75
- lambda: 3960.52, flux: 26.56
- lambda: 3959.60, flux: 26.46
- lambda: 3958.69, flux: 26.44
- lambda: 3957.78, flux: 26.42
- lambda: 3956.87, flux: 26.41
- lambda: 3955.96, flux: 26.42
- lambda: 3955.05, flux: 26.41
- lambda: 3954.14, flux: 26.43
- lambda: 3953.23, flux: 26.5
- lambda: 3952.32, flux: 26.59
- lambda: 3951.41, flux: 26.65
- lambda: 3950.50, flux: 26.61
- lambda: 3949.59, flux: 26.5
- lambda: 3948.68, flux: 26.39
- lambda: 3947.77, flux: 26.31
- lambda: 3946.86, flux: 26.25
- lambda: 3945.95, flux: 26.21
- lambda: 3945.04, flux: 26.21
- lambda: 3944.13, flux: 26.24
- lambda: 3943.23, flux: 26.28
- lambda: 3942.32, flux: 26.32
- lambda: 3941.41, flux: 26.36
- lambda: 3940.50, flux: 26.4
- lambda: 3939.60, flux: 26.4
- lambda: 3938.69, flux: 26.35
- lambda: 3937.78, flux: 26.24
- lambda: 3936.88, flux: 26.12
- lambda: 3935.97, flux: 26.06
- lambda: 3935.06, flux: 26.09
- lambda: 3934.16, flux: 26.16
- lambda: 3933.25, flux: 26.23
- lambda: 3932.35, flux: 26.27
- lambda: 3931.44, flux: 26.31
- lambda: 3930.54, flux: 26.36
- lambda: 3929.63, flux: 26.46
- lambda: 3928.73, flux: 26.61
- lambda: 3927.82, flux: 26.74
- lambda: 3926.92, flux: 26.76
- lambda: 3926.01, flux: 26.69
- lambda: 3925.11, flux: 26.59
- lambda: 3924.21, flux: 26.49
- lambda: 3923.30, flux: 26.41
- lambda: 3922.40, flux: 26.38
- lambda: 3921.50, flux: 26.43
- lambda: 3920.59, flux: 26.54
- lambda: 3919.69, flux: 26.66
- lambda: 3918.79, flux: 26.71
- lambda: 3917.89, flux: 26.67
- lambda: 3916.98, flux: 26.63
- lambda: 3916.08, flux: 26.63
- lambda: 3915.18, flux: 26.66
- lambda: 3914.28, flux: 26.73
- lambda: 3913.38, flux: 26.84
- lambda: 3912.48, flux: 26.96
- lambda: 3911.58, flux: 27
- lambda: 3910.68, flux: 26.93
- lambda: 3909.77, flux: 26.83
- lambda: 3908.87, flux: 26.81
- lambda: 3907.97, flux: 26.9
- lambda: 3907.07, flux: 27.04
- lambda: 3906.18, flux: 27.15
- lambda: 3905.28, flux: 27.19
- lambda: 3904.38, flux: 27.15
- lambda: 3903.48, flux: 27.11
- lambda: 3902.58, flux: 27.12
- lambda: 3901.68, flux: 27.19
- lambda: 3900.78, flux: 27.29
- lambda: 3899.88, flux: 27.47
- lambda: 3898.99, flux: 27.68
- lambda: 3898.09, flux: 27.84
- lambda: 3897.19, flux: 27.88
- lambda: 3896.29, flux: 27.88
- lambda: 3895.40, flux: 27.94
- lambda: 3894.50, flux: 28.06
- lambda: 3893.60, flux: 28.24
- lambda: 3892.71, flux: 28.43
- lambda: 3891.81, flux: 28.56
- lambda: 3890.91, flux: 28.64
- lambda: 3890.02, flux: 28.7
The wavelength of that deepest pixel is 3907.97 Angstrom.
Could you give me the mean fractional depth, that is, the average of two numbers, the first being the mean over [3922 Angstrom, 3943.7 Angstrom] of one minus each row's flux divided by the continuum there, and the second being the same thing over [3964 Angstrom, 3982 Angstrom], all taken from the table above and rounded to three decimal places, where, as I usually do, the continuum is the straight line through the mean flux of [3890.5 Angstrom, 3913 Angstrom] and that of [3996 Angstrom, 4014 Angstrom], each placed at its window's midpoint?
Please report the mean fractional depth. -0.020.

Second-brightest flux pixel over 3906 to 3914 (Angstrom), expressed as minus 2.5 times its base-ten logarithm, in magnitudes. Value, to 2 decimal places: -3.58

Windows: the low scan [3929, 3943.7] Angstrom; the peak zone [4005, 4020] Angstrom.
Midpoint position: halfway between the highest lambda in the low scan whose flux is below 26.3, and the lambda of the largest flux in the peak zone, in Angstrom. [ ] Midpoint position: 3974.8 Angstrom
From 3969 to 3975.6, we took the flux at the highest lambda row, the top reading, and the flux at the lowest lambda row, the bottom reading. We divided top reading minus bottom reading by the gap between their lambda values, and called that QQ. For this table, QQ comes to -0.146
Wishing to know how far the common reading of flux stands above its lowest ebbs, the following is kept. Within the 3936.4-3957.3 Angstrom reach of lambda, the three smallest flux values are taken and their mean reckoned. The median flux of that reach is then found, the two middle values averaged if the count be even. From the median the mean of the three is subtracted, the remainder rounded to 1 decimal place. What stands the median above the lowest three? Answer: 0.2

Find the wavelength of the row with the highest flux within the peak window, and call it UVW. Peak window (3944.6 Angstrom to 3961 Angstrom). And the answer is 3951.41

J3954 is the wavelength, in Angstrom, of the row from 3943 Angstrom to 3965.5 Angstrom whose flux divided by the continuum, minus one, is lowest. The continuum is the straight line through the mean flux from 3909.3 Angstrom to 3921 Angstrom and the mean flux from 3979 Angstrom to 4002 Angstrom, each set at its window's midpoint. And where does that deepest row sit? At 3945.04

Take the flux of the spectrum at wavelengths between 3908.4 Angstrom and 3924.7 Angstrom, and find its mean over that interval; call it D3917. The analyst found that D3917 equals 26.7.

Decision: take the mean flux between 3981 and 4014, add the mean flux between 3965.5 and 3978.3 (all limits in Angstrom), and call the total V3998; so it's 51.2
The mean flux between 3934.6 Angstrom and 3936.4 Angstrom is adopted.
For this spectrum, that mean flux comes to 26.1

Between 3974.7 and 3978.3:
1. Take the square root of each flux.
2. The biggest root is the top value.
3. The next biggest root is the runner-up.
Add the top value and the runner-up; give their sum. 10.2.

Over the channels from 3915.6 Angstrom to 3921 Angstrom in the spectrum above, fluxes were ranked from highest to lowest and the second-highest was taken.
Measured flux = 26.67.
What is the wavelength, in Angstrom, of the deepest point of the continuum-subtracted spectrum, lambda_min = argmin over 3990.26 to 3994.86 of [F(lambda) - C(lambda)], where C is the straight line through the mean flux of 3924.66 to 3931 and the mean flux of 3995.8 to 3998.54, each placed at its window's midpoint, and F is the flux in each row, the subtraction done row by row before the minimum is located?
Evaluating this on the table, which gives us 3994.40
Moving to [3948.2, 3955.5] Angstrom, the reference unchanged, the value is 3948.68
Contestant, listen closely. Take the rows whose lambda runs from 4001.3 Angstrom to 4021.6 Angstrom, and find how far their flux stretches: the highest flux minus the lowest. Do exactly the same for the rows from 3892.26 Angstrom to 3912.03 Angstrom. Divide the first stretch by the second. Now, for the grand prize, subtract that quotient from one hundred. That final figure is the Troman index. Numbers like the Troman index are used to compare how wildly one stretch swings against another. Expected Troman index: 99.5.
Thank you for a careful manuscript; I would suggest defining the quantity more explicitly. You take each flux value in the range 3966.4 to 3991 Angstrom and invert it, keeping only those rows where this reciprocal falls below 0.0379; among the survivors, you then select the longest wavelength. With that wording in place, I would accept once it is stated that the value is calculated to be 3973.30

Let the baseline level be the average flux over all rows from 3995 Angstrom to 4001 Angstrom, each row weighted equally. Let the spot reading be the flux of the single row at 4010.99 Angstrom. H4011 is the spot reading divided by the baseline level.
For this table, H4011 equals 0.98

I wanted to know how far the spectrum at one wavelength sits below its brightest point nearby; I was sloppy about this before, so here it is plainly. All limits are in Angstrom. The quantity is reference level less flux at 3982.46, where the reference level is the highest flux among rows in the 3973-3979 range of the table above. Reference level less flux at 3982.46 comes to 1.1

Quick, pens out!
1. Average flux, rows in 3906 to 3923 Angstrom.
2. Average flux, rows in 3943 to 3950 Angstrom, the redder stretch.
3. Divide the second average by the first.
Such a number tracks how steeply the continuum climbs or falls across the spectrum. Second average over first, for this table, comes 0.98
